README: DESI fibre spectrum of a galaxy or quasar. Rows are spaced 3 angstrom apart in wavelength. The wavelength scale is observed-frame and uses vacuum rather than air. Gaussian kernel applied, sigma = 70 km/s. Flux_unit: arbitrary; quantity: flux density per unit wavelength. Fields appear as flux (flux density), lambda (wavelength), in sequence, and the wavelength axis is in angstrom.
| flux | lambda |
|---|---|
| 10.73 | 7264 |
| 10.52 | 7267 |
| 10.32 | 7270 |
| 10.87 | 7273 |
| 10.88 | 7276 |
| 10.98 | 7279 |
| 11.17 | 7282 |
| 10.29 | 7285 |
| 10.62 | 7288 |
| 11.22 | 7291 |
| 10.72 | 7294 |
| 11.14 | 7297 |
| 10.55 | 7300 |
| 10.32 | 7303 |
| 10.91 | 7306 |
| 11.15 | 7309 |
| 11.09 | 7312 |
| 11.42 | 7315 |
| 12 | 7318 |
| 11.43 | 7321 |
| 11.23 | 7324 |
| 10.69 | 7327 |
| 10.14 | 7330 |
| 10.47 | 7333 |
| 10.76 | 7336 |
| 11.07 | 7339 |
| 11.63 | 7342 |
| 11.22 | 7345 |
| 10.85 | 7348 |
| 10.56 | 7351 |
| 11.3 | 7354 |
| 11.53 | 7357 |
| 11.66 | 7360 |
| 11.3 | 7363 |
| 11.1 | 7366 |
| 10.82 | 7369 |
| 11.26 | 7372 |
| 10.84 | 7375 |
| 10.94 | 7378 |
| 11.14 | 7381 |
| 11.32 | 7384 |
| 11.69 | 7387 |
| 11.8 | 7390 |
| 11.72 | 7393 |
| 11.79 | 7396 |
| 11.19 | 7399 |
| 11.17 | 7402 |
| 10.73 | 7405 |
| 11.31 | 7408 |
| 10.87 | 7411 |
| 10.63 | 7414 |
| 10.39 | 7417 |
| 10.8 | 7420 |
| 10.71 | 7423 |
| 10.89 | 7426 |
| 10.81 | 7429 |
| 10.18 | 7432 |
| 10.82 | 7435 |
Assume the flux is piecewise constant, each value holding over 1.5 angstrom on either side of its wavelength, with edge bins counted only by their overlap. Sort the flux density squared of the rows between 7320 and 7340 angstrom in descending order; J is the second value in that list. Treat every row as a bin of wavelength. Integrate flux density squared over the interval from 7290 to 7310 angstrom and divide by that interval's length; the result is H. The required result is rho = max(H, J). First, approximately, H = 118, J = 126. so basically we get 126.1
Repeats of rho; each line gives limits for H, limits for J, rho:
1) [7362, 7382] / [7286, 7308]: 124.1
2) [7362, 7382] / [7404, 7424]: 122.1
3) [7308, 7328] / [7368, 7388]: 128.1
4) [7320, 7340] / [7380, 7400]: 139.0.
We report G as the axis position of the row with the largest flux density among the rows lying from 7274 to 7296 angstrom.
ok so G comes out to 7291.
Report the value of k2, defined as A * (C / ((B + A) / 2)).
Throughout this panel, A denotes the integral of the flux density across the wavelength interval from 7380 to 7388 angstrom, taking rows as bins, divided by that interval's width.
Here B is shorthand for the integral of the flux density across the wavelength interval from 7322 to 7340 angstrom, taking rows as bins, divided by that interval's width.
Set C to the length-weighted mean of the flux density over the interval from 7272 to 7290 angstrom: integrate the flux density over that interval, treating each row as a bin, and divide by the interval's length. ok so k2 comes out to 11.1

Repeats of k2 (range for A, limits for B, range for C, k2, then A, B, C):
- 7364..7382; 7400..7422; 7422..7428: 10.9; 11.0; 10.8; 10.8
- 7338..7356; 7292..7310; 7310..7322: 11.6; 11.1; 10.8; 11.5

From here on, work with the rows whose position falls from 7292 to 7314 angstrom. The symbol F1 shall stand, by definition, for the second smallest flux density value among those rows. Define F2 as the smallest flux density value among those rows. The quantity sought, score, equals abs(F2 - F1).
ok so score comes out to 0.23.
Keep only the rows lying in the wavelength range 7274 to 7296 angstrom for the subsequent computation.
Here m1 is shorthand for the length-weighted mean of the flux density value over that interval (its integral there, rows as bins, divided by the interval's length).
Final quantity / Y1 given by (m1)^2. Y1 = 118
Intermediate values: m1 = 10.85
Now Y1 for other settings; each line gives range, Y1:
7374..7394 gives 129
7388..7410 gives 130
